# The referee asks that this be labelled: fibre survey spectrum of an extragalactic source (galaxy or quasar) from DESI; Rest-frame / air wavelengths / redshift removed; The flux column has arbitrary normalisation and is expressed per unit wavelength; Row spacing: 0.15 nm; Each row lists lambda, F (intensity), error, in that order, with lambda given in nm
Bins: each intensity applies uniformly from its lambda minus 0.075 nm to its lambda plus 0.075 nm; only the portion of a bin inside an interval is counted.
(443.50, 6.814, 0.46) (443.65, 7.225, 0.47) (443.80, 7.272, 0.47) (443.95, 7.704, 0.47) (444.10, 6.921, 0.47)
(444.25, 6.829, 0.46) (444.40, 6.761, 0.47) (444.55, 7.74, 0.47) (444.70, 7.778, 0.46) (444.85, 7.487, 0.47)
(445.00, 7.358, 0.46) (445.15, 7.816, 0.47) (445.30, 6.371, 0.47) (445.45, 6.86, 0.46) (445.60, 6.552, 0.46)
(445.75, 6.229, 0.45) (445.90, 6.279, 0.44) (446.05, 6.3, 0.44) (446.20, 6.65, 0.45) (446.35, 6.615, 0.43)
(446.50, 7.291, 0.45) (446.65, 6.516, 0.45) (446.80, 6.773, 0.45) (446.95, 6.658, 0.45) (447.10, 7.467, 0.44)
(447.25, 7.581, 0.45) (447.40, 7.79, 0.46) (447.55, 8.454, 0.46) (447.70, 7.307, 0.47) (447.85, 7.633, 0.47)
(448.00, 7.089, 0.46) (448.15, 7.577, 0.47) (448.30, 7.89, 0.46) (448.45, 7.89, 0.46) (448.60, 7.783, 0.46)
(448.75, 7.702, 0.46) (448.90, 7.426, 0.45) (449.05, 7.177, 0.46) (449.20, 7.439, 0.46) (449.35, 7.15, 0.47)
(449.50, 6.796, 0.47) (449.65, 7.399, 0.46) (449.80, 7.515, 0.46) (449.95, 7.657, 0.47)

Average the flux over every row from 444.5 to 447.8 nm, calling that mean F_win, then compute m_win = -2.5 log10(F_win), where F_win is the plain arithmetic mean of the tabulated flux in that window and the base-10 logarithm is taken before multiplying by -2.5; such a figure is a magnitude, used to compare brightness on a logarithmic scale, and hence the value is -2.13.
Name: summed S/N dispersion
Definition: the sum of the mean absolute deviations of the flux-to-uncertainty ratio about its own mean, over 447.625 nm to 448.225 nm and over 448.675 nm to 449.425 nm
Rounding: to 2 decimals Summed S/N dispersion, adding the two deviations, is 0.86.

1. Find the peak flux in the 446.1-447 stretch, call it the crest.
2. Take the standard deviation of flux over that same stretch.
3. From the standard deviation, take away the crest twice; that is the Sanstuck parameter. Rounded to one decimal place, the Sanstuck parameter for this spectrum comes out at -14.3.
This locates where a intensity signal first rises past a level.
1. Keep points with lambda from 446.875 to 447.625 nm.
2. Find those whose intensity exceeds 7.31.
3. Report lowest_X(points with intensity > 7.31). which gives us 447.10 nm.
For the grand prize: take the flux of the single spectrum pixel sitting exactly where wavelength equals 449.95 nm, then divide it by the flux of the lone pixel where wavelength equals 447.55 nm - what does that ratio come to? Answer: 0.91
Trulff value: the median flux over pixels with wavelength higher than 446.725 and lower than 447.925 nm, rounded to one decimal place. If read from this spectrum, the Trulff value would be 7.5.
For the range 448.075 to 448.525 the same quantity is 7.9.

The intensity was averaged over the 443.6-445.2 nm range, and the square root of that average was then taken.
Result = 2.71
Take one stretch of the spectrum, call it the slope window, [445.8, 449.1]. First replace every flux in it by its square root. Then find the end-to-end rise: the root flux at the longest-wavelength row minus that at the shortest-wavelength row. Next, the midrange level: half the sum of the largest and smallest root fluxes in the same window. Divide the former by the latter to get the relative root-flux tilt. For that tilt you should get 0.06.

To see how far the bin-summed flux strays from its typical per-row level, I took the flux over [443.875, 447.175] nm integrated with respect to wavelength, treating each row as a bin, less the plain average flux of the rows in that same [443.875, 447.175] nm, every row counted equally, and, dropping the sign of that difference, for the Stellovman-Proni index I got 16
